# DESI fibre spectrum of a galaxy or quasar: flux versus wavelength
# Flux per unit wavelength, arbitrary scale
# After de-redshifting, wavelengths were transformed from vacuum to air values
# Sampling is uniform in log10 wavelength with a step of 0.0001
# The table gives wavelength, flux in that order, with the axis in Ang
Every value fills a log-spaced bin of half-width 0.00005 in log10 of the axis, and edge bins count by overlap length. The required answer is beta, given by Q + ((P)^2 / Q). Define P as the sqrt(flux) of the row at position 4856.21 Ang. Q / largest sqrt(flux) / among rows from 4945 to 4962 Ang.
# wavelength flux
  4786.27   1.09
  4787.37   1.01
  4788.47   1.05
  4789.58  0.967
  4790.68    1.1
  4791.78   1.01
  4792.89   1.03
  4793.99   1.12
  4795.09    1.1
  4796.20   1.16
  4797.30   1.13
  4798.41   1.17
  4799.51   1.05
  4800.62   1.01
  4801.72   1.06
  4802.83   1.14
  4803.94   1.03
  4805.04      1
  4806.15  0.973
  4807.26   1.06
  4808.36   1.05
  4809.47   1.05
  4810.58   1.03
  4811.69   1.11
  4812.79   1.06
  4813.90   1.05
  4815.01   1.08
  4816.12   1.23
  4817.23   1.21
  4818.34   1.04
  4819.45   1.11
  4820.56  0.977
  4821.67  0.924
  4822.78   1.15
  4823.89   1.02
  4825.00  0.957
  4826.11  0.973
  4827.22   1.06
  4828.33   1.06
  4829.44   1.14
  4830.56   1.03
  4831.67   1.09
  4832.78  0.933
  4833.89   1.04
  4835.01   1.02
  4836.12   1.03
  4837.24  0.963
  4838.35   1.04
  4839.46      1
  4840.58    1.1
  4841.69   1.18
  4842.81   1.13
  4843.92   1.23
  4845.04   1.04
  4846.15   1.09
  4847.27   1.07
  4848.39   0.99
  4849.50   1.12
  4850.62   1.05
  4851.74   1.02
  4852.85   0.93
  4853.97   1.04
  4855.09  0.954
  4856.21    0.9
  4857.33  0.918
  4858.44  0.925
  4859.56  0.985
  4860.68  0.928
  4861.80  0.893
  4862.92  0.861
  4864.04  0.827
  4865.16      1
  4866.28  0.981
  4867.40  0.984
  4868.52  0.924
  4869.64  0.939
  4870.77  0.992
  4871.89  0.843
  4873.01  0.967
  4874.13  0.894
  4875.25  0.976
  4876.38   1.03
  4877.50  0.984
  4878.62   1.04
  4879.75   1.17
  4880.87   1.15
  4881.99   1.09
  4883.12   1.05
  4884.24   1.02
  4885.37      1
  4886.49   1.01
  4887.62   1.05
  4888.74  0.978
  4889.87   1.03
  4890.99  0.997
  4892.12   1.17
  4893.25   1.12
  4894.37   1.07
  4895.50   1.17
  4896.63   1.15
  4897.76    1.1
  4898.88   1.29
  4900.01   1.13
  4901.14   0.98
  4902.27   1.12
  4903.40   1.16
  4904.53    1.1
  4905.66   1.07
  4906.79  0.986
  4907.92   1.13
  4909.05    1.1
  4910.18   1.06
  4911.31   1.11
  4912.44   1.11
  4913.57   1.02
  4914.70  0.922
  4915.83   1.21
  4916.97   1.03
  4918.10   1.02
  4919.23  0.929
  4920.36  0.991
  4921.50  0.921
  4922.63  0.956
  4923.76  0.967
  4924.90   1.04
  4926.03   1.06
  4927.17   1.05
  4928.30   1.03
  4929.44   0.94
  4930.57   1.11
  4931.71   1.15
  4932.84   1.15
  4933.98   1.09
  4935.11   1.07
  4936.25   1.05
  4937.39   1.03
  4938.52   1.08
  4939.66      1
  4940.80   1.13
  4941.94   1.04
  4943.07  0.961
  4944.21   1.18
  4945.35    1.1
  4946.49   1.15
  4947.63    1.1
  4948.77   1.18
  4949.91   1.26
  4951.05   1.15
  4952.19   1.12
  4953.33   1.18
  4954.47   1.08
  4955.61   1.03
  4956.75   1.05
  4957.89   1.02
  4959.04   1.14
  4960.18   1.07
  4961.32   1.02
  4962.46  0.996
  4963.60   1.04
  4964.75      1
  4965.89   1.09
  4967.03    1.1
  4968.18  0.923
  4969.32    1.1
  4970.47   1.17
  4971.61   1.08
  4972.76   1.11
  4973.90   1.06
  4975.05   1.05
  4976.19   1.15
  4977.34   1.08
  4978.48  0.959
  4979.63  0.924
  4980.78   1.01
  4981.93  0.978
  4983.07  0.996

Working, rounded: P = 0.95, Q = 1.12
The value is 1.92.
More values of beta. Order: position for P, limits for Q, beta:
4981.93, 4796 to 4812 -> 1.99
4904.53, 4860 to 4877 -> 2.10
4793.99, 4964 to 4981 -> 2.12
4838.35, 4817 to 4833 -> 2.05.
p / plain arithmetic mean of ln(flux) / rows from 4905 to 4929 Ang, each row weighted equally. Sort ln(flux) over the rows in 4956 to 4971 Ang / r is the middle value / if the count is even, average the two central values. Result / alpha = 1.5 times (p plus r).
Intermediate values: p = 0.03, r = 0.049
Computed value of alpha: 0.12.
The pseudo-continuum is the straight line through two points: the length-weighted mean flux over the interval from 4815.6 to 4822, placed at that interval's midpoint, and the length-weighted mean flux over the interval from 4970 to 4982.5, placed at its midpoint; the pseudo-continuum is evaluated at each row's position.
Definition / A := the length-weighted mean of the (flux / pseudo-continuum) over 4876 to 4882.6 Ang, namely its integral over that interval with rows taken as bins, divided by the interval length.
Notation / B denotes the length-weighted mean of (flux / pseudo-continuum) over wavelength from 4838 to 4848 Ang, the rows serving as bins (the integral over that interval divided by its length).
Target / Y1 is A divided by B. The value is 0.99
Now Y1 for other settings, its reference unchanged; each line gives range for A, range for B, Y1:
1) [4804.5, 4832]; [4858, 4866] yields 1.14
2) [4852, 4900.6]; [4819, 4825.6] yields 1.00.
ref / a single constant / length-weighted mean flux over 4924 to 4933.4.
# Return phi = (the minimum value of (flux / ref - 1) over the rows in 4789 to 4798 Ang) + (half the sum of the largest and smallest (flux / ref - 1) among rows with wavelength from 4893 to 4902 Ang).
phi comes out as -0.022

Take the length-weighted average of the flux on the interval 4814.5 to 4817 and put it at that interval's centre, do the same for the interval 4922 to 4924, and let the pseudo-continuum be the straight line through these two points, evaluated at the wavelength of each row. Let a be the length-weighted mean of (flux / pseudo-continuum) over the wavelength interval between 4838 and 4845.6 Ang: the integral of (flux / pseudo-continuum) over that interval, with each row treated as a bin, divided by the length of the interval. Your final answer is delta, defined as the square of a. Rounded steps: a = 0.99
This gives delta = 0.98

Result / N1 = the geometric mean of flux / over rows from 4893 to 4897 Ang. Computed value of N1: 1.13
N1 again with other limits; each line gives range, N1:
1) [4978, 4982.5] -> 0.97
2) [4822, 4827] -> 1.02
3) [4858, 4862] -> 0.93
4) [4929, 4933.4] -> 1.08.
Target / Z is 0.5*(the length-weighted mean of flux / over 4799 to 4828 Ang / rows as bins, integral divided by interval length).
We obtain 0.53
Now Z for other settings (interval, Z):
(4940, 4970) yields 0.54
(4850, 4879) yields 0.48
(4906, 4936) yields 0.52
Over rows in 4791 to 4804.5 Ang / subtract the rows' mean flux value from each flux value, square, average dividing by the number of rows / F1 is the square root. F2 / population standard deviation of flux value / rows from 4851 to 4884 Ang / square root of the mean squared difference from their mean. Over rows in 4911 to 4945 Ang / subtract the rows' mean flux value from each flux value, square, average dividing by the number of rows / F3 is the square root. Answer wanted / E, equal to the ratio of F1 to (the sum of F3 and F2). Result 0.36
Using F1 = 0.057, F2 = 0.080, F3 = 0.076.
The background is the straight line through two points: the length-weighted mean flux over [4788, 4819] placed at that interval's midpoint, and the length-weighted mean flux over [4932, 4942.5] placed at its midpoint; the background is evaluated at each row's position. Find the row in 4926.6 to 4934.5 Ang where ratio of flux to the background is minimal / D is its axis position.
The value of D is 4929.44 Ang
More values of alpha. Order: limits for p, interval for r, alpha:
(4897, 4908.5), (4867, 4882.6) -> 0.12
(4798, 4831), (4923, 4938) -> 0.16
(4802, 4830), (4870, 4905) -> 0.16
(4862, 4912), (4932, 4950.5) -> 0.19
